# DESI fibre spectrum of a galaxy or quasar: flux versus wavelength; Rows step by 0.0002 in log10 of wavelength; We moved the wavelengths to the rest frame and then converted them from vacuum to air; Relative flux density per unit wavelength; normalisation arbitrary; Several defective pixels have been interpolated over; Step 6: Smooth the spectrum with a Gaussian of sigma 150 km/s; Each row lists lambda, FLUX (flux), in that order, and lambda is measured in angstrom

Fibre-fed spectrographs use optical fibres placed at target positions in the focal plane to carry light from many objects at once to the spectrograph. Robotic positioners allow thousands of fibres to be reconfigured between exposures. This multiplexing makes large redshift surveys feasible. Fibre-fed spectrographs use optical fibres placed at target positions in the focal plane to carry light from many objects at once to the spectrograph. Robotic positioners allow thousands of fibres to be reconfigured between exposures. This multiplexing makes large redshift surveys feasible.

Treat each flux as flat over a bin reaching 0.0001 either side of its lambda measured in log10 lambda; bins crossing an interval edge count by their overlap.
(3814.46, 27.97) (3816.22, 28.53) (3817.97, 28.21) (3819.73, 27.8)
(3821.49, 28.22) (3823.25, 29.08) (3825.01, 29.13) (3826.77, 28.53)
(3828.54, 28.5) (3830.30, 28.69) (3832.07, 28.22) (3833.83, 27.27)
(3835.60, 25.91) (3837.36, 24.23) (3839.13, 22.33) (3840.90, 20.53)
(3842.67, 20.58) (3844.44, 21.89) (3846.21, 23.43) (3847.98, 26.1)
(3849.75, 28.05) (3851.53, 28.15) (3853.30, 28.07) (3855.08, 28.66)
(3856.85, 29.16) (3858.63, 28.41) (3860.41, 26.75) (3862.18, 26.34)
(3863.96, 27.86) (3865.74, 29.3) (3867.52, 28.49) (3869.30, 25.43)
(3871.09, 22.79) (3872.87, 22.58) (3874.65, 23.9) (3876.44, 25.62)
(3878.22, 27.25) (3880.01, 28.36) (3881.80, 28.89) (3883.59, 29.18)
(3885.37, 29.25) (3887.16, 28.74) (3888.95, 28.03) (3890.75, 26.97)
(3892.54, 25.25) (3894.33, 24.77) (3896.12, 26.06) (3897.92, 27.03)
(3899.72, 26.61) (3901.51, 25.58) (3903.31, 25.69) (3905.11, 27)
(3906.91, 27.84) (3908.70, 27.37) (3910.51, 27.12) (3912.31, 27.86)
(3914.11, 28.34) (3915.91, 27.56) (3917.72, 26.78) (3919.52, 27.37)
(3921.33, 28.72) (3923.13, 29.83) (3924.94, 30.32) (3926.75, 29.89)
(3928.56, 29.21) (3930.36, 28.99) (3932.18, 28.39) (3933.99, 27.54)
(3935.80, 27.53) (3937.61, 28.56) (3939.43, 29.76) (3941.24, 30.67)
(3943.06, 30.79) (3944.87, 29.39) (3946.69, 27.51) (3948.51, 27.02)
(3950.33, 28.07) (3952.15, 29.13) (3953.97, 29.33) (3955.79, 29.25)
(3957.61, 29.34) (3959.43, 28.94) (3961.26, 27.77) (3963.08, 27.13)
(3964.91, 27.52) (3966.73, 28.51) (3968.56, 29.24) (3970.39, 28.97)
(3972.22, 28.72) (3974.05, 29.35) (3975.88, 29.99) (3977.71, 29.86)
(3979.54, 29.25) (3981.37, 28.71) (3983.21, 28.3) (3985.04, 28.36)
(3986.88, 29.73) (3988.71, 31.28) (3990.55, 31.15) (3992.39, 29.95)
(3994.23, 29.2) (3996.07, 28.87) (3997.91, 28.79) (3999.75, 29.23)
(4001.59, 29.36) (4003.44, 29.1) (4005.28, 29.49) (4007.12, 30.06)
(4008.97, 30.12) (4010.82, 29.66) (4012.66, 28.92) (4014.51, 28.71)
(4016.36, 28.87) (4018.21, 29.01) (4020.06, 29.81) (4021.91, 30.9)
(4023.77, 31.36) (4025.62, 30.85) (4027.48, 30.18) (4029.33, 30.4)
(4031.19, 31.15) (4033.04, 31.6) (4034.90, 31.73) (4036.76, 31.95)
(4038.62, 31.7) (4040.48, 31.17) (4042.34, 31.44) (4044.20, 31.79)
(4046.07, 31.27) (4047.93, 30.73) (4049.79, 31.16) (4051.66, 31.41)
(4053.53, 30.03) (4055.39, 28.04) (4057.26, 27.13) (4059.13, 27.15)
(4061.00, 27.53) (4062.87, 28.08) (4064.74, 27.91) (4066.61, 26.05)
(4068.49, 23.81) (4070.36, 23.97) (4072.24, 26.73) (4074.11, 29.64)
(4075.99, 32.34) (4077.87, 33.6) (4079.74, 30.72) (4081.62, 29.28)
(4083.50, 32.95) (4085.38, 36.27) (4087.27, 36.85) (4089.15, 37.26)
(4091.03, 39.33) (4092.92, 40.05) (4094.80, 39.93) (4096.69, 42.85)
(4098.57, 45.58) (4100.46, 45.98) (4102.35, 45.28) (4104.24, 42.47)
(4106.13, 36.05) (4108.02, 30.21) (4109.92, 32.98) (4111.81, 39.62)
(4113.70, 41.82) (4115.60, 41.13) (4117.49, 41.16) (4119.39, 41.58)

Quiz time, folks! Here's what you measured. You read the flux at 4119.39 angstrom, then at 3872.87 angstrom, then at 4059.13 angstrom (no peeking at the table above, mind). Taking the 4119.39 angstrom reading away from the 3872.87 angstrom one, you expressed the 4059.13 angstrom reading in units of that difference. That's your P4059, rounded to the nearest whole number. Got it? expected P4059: -1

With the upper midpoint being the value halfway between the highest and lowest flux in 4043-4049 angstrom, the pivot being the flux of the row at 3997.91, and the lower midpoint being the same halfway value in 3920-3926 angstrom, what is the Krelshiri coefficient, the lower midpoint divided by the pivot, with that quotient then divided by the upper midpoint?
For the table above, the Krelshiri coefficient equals 0.033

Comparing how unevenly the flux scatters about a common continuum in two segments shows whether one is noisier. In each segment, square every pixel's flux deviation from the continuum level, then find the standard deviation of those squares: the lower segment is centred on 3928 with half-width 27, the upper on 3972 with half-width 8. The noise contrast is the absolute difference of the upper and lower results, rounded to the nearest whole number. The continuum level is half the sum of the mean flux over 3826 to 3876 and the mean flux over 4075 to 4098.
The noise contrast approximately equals 4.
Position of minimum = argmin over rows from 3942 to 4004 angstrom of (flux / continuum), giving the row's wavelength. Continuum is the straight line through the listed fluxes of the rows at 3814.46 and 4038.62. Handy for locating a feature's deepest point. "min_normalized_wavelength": 3963.08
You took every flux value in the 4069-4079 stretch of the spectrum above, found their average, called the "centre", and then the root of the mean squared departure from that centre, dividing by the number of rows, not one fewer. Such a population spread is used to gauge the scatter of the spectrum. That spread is 3.5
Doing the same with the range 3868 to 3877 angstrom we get 1.3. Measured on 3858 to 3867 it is 1.1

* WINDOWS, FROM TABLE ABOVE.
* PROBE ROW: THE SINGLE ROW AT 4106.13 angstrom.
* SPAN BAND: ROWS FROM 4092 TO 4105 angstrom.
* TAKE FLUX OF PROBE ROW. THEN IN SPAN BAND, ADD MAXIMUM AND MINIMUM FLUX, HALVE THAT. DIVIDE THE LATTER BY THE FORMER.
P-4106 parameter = 1.19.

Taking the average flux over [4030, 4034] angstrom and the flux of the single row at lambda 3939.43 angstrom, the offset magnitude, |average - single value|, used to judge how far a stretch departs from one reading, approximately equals 1.6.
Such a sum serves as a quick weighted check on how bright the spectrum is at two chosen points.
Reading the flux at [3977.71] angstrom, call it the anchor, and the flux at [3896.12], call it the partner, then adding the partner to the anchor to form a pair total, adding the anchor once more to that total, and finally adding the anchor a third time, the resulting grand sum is 116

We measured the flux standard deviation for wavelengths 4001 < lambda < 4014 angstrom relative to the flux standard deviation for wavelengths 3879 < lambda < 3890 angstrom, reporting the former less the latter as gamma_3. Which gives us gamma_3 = 0.0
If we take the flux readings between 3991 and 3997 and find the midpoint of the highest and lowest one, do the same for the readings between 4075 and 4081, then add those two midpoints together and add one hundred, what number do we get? 161.6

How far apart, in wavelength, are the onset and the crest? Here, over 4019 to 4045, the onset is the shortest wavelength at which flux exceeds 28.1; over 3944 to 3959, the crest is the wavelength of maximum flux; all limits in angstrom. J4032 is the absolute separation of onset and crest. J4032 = 75.2 angstrom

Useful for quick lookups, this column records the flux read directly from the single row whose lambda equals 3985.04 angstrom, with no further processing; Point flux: 28.36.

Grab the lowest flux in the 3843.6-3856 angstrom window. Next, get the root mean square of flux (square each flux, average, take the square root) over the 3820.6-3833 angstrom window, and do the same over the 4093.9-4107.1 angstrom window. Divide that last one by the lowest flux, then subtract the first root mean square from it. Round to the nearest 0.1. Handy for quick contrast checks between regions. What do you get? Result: -26.7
